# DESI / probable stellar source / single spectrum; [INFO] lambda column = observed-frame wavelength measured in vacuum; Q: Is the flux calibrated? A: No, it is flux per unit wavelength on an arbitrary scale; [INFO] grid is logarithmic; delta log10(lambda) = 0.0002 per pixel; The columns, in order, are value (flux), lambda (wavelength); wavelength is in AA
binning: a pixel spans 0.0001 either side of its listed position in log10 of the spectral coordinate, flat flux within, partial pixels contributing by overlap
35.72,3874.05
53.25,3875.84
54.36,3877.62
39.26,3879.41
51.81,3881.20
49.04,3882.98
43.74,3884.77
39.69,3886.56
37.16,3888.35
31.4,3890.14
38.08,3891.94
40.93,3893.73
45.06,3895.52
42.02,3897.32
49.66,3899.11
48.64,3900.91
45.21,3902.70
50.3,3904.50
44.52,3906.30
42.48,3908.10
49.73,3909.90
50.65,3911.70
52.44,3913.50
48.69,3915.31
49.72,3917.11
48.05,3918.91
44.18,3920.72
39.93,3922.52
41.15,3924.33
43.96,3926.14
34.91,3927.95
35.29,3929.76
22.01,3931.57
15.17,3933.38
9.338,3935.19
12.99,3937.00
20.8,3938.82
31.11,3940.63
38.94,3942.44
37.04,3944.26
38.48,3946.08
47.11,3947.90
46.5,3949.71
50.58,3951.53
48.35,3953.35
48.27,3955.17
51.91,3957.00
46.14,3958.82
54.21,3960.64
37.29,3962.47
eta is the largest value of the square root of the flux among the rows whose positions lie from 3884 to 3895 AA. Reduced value 6.6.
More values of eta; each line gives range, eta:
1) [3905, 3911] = 7.1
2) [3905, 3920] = 7.2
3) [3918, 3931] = 6.9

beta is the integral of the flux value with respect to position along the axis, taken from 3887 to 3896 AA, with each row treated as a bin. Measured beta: 345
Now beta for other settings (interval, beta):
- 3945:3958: 613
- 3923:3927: 169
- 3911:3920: 448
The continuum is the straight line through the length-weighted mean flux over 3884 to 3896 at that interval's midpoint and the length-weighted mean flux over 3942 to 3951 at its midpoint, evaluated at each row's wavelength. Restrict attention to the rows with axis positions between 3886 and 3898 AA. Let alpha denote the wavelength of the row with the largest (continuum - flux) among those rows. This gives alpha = 3890.14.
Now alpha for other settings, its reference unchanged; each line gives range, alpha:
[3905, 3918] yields 3908.10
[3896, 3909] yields 3908.10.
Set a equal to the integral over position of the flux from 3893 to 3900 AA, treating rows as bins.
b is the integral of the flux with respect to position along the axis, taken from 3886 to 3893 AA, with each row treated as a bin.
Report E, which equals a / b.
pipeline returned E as 1.22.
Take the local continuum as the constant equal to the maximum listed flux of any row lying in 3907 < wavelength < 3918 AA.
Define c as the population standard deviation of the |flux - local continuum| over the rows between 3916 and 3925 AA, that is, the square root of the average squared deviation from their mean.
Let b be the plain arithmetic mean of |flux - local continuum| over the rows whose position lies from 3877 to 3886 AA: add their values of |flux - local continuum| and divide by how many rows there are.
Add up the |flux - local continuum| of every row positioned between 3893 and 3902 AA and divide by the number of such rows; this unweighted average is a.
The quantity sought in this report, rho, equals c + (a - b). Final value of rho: 5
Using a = 7.2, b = 6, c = 3.79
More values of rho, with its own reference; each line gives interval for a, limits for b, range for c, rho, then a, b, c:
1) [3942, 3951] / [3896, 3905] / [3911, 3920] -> 7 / 10.8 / 5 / 1.54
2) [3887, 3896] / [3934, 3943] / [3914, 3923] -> -12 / 13.9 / 30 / 3.62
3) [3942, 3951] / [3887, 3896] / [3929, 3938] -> 6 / 10.8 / 14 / 9.15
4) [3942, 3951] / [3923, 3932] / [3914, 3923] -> -3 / 10.8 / 17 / 3.62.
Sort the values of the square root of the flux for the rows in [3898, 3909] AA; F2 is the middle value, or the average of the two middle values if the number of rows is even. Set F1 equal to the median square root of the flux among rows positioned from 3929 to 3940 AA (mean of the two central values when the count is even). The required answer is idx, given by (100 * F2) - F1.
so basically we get 681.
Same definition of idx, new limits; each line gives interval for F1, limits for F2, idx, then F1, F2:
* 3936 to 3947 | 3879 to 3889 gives 640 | 5.8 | 6.5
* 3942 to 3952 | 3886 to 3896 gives 617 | 6.5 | 6.2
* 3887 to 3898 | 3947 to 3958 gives 689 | 6.3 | 7.0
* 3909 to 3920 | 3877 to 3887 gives 674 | 7.1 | 6.8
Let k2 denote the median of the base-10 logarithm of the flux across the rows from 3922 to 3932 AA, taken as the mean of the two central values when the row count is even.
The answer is 1.57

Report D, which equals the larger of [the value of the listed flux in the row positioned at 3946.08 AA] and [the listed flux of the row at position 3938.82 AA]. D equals 38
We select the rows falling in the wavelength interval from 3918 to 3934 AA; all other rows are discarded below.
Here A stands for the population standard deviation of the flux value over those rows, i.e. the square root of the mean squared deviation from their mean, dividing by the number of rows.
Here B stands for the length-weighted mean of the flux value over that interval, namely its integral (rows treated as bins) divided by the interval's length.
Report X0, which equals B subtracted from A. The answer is -26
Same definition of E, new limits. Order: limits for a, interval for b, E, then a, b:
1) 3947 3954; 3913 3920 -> 0.98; 337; 346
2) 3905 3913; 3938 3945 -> 1.69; 378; 224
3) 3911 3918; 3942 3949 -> 1.24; 352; 285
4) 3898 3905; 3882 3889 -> 1.13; 337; 299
